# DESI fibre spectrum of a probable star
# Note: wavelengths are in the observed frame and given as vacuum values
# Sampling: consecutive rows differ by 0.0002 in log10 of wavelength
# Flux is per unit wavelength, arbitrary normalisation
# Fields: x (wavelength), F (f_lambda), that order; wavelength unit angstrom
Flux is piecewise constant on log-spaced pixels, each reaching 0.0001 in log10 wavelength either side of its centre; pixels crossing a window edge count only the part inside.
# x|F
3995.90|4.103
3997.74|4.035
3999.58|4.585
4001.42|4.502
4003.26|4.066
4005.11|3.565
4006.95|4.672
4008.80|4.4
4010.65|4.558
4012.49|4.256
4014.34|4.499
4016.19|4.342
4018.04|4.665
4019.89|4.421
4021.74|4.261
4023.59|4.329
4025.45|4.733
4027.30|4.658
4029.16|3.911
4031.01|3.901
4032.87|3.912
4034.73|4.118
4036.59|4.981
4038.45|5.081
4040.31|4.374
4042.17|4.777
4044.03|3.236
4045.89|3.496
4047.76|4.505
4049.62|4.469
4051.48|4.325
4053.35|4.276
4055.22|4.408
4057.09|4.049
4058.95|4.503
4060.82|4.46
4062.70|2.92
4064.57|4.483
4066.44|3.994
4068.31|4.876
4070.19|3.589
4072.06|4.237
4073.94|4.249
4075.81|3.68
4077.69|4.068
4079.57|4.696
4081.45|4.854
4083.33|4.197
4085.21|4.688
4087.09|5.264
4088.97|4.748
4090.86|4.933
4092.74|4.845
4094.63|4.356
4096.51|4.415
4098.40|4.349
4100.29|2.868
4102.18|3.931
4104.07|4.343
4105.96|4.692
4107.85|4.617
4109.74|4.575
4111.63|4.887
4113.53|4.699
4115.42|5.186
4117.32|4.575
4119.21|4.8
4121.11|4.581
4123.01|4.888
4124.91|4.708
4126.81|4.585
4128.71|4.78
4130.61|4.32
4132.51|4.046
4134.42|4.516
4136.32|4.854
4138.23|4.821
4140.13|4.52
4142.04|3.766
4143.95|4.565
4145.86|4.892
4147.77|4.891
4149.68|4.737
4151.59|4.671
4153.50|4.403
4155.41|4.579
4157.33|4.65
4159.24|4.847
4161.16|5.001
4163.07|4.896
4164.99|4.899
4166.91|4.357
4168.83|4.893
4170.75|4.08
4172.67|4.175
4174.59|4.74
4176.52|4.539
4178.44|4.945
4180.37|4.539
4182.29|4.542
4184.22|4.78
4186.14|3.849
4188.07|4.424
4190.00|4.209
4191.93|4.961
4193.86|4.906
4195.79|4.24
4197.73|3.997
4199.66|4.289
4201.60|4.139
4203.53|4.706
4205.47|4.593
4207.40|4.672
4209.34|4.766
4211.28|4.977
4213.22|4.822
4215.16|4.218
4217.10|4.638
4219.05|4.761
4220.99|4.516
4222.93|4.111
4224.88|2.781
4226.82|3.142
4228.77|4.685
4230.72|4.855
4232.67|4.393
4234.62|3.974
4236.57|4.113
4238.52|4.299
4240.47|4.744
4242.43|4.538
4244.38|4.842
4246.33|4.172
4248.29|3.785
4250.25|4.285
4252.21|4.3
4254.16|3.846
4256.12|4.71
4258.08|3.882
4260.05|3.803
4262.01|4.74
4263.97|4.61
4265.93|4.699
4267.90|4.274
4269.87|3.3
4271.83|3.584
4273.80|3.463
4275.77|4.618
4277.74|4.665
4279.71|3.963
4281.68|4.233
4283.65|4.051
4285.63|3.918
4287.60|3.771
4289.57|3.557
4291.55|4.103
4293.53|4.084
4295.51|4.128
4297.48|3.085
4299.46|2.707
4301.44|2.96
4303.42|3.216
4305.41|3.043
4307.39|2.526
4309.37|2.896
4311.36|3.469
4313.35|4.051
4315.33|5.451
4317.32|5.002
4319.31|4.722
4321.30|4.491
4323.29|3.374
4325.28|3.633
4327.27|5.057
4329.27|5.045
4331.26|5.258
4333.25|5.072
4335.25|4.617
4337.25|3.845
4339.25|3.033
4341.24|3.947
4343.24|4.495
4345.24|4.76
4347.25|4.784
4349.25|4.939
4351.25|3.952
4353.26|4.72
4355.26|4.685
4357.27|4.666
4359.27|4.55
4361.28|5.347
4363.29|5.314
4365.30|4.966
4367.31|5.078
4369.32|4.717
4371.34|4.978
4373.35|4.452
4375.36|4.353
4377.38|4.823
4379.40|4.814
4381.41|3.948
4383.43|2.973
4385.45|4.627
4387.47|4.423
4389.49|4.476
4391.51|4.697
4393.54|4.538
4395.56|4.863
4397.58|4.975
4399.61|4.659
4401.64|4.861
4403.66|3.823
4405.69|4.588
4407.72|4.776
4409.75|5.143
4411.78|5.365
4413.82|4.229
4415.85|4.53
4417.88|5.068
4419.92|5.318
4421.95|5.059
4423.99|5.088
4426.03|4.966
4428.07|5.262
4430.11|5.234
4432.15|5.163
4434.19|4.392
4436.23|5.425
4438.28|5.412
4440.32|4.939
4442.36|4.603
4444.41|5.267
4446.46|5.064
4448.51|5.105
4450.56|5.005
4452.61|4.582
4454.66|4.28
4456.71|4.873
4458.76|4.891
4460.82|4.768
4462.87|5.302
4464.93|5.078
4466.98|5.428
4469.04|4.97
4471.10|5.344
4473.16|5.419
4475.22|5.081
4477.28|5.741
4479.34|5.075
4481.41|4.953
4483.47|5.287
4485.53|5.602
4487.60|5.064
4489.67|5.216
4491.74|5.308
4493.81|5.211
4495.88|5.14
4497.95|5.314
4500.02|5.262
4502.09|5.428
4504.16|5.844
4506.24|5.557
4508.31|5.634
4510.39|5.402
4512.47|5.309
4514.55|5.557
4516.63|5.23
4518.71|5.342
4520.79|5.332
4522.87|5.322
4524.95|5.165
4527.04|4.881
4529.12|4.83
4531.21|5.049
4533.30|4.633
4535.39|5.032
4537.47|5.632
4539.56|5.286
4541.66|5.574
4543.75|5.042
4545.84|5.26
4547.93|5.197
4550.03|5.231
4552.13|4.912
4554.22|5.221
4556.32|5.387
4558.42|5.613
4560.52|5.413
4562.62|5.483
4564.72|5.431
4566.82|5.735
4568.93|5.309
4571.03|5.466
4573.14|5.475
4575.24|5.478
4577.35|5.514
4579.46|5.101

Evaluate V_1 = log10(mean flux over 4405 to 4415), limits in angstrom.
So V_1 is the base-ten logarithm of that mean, 0.683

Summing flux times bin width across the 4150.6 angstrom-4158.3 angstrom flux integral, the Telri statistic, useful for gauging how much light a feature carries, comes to 35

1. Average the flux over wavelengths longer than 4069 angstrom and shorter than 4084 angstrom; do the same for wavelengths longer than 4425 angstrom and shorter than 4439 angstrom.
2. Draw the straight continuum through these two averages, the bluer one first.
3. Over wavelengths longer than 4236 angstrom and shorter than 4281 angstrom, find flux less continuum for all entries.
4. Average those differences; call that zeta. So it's -0.4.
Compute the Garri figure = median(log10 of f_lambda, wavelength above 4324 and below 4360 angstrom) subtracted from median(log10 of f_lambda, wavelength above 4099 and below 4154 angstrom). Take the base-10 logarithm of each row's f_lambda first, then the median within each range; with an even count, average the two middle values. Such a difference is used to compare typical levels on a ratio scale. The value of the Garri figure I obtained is -0.01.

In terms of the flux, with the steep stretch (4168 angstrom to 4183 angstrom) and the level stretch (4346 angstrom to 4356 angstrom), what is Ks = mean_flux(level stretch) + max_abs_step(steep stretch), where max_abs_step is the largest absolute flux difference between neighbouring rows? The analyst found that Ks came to 5.43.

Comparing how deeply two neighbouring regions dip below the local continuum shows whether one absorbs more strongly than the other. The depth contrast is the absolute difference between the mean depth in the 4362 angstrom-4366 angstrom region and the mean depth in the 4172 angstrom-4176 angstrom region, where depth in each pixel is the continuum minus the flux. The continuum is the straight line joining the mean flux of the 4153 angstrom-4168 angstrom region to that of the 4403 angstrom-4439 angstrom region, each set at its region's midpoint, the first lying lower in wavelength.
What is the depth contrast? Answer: 0.51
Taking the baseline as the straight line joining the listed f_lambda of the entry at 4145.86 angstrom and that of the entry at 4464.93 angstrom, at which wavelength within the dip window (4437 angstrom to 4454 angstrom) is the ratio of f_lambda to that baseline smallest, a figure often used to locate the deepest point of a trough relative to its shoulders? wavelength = 4452.61 angstrom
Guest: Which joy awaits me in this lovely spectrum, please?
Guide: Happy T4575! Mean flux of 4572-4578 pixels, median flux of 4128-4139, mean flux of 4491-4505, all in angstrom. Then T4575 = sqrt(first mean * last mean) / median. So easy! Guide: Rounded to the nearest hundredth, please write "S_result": 1.17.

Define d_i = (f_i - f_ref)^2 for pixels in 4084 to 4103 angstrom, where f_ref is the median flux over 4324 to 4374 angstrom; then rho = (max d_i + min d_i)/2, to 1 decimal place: 1.7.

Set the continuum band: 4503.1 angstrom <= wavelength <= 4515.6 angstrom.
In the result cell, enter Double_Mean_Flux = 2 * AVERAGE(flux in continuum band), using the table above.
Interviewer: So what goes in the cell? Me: 11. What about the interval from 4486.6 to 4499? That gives 10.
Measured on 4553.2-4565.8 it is 11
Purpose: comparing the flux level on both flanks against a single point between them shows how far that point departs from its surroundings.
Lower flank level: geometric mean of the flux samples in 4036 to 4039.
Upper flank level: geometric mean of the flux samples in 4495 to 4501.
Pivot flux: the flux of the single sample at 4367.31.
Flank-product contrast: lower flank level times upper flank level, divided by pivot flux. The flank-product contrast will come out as 5.2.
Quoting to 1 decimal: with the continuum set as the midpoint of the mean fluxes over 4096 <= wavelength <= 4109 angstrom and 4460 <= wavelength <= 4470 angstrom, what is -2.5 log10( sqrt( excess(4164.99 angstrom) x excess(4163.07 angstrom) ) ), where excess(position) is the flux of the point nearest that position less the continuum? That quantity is 1.5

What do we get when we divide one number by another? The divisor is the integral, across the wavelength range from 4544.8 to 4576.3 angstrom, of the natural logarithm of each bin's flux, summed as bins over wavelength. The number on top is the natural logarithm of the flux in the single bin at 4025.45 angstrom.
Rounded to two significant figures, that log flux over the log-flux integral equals 0.029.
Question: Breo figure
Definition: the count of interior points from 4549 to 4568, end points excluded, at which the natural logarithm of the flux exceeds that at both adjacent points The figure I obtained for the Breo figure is 2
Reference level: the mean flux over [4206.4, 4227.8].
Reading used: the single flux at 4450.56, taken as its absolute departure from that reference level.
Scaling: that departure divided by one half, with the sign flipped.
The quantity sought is -1.4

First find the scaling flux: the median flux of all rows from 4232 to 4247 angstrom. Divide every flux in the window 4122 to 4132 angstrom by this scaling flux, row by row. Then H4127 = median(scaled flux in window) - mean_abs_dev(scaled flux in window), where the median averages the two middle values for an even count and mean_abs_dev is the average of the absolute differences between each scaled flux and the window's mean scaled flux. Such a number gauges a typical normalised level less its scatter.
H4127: 1.05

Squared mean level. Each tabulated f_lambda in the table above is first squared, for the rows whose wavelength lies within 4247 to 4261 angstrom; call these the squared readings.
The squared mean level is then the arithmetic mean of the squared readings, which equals 17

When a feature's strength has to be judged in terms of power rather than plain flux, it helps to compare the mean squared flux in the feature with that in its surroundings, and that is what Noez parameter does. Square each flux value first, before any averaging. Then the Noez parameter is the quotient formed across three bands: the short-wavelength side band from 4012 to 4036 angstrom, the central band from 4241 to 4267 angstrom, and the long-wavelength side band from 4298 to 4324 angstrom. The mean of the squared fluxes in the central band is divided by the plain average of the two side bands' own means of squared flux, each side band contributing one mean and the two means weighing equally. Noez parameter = 1.14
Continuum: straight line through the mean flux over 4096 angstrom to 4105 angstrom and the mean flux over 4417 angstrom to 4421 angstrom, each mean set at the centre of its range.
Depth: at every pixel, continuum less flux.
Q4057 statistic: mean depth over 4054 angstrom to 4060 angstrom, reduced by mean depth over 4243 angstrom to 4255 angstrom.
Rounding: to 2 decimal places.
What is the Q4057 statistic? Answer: -0.85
